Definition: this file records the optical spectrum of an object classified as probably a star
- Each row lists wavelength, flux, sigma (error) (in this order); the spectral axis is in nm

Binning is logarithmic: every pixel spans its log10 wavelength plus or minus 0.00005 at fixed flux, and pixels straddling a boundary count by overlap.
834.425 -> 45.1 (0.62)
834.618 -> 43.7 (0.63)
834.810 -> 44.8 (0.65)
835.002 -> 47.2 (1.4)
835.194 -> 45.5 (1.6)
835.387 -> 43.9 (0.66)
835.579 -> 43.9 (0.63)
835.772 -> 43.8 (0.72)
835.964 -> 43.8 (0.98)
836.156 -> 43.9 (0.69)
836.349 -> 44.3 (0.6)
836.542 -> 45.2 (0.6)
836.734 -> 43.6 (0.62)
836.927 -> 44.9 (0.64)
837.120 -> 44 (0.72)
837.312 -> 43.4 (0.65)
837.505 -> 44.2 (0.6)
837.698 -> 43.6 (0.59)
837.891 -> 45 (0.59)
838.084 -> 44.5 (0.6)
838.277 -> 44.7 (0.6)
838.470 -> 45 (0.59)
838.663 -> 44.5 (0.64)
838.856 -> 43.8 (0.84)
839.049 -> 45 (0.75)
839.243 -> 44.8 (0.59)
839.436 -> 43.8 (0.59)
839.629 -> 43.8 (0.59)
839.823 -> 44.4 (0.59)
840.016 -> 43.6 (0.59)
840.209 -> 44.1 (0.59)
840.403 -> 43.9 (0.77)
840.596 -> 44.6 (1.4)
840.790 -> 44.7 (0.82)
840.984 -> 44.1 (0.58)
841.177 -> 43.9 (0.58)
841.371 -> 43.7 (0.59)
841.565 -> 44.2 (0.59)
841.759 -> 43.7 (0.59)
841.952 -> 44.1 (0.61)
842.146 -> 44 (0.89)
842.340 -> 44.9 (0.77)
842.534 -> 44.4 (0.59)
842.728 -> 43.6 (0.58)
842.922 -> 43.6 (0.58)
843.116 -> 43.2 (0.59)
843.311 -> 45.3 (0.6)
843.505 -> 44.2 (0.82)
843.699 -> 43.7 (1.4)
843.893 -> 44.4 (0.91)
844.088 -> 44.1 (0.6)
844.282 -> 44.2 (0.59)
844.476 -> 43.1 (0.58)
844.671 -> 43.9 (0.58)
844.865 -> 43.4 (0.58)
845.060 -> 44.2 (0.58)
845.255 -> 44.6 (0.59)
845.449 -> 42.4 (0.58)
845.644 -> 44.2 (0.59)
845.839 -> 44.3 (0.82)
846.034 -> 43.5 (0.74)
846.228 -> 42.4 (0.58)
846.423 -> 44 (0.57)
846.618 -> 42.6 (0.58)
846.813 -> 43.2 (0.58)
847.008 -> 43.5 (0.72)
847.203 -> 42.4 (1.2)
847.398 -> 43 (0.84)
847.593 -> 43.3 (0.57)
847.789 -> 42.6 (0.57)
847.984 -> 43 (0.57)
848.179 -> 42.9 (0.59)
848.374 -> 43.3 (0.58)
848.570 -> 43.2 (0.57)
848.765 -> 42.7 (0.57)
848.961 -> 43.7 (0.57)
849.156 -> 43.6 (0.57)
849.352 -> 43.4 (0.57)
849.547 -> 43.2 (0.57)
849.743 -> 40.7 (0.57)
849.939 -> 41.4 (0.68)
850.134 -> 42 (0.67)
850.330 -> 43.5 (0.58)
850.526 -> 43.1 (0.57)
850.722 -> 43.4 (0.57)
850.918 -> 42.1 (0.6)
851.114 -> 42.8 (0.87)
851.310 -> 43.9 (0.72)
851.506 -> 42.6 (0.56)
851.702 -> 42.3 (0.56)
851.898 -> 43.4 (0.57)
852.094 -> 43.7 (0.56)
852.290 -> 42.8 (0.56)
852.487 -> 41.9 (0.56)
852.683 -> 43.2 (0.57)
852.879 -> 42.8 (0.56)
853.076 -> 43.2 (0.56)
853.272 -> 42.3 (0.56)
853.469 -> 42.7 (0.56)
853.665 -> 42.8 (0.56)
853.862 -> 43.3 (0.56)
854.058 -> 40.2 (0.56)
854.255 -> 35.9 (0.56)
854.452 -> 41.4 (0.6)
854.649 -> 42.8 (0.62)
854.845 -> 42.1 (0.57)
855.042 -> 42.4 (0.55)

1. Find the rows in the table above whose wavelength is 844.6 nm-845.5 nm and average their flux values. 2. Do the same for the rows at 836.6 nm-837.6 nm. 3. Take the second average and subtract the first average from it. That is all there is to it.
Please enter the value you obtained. 0.32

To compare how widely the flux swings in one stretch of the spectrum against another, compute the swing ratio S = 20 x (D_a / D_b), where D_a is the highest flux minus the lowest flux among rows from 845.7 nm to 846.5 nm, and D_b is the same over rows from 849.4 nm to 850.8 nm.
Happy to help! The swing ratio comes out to 14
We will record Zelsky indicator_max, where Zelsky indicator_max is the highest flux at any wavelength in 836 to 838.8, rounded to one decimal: 45.2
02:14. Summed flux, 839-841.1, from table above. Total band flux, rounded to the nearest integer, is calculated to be 487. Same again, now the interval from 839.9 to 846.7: 1537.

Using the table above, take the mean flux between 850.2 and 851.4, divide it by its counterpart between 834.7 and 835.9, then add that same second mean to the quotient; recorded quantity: 45.8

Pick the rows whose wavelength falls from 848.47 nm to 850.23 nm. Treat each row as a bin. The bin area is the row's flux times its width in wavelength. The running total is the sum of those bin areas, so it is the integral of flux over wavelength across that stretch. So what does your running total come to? 75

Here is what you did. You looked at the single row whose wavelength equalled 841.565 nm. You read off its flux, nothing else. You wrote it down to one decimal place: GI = 44.2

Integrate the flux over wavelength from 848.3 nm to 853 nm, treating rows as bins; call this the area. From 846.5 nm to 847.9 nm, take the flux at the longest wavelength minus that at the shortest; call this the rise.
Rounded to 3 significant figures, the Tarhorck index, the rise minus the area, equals -201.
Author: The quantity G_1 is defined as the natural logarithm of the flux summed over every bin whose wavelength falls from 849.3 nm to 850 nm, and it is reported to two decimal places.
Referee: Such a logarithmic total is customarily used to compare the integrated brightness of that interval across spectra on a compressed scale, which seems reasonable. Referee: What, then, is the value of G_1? 5.13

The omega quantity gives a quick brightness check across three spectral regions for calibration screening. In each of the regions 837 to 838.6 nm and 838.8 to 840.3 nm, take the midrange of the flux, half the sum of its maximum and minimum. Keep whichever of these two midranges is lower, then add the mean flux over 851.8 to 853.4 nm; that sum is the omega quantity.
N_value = 87.1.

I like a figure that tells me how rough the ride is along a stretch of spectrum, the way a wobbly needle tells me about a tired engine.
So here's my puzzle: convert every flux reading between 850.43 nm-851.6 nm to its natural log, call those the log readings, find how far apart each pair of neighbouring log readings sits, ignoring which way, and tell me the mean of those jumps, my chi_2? 0.022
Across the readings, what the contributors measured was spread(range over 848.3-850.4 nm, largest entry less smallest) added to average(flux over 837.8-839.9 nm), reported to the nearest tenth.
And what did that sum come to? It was 47.5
